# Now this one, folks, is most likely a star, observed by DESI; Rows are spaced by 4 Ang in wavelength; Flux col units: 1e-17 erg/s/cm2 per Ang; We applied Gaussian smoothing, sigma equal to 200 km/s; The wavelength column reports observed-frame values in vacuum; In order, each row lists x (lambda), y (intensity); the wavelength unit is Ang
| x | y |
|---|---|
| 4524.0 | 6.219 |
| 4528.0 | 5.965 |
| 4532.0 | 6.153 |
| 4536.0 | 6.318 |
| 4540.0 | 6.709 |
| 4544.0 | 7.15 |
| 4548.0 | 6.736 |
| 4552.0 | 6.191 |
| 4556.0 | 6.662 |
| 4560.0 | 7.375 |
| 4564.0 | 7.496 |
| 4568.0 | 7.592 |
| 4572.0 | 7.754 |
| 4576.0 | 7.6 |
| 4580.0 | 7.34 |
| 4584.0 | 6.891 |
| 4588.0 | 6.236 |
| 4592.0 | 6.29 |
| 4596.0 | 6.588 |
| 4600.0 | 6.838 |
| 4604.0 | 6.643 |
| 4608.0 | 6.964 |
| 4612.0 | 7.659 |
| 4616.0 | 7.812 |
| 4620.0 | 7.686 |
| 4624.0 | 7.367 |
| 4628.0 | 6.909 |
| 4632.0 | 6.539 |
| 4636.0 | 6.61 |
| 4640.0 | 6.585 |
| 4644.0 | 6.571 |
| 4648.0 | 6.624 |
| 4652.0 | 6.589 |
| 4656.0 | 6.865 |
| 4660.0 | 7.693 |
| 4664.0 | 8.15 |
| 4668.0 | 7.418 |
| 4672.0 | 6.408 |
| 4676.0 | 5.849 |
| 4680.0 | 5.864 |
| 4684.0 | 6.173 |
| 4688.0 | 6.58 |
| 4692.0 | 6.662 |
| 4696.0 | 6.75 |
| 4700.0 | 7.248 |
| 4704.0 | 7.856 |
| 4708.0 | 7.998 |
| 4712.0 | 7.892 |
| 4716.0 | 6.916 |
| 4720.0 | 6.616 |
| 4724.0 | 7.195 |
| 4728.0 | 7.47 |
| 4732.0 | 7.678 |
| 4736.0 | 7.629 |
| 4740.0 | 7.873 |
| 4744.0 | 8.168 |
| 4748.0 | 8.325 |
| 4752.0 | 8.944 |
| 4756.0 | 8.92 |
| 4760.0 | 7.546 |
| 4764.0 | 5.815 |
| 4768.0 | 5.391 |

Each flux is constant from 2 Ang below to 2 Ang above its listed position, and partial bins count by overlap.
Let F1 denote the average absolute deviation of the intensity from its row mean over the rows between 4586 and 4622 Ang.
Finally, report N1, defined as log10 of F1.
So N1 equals -0.301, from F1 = 0.50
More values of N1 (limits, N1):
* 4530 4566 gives -0.408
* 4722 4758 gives -0.298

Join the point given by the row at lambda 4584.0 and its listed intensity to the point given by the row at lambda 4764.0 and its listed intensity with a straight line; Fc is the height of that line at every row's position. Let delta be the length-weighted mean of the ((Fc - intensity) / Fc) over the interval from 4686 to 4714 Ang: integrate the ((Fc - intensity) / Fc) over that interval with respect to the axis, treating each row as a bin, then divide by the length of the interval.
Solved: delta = -0.18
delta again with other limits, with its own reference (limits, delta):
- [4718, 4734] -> -0.20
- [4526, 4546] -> 0.10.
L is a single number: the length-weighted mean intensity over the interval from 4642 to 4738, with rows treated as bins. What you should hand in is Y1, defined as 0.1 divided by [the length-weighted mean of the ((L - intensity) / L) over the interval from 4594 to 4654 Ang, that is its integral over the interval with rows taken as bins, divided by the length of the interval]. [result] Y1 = 7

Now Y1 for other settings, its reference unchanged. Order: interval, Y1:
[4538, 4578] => -7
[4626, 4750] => -12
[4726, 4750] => -1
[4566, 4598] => -94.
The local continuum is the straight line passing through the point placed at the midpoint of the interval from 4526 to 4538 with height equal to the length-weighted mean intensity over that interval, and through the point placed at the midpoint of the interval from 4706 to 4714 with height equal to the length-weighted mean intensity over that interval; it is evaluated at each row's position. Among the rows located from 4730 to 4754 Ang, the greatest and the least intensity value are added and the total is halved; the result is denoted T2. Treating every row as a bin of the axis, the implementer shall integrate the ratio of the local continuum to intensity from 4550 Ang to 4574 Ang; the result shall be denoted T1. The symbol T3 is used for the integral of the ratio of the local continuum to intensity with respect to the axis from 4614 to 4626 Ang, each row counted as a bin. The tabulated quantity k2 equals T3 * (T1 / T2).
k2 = 29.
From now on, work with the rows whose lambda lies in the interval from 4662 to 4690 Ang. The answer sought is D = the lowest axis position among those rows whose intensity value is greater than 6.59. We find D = 4664.0 Ang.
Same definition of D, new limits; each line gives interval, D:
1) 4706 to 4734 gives 4708.0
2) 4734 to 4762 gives 4736.0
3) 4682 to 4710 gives 4692.0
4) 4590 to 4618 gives 4600.0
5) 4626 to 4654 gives 4628.0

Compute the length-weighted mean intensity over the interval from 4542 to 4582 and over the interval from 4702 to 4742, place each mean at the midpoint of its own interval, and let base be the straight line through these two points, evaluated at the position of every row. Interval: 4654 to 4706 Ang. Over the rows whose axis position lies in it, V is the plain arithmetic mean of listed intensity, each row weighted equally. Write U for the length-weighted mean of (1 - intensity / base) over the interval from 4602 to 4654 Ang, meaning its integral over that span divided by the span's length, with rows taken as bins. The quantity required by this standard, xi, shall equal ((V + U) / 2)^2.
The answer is 12.0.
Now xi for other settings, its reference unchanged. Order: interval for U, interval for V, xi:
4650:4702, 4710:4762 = 15.5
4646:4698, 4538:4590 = 12.8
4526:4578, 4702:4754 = 15.1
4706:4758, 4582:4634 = 12.0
